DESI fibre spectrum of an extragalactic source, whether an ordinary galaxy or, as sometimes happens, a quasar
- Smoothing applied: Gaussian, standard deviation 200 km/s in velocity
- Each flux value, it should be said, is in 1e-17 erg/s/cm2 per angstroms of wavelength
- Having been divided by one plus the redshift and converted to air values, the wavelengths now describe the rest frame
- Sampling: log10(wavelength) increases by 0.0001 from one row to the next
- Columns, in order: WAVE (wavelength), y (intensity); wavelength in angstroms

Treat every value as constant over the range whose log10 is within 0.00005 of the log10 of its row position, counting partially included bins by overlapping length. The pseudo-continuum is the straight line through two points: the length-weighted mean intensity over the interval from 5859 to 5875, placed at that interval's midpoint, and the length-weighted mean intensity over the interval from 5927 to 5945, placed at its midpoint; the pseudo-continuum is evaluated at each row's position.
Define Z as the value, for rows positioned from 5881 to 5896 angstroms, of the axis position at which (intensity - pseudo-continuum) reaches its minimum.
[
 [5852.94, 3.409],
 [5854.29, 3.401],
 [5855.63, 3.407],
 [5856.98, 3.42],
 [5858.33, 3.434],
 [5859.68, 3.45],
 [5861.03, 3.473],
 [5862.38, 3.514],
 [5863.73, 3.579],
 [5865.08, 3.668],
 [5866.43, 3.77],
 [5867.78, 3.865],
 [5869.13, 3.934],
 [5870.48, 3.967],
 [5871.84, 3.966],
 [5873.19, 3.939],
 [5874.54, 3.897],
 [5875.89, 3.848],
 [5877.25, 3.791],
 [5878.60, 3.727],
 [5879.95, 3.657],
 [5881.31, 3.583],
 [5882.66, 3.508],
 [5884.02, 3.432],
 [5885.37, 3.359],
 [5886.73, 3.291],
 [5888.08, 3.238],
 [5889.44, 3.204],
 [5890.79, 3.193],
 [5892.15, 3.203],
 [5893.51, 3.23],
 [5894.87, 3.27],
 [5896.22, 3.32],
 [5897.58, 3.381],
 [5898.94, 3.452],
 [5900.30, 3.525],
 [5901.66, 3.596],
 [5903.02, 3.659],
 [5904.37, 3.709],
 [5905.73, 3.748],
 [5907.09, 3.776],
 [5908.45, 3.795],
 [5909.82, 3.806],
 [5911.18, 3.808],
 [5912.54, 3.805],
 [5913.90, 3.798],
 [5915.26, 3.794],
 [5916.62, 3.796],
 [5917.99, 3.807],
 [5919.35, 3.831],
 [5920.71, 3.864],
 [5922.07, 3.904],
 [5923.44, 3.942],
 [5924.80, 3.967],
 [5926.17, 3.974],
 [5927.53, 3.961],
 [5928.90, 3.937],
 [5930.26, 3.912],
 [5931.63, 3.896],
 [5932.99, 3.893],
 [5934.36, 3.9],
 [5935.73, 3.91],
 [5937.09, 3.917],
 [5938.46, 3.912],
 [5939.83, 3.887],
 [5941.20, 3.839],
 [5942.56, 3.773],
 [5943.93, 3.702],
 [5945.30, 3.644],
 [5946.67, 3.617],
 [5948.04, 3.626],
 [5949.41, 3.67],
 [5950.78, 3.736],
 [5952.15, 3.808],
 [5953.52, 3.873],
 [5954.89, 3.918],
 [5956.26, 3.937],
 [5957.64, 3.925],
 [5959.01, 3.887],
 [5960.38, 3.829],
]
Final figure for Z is 5890.79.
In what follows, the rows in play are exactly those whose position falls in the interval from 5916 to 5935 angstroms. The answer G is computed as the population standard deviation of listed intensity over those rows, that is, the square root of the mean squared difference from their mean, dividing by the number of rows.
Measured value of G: 0.06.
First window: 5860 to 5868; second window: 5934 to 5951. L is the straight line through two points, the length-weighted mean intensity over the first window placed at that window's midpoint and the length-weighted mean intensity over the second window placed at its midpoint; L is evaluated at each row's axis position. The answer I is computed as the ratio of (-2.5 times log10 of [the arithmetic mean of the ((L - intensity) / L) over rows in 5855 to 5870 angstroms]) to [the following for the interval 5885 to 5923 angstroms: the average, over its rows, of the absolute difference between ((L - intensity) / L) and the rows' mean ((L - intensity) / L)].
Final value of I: 90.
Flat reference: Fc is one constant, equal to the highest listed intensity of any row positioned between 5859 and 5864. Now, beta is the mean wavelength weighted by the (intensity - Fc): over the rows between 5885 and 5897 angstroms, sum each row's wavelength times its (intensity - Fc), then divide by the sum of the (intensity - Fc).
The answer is 5890.9 angstroms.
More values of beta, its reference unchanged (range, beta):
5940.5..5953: 5946.3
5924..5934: 5928.7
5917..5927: 5922.6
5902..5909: 5906.3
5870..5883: 5873.7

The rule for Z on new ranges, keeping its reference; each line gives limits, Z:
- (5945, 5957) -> 5946.67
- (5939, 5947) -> 5946.67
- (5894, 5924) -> 5894.87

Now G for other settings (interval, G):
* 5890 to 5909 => 0.22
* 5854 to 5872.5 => 0.22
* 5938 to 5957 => 0.11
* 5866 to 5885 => 0.17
